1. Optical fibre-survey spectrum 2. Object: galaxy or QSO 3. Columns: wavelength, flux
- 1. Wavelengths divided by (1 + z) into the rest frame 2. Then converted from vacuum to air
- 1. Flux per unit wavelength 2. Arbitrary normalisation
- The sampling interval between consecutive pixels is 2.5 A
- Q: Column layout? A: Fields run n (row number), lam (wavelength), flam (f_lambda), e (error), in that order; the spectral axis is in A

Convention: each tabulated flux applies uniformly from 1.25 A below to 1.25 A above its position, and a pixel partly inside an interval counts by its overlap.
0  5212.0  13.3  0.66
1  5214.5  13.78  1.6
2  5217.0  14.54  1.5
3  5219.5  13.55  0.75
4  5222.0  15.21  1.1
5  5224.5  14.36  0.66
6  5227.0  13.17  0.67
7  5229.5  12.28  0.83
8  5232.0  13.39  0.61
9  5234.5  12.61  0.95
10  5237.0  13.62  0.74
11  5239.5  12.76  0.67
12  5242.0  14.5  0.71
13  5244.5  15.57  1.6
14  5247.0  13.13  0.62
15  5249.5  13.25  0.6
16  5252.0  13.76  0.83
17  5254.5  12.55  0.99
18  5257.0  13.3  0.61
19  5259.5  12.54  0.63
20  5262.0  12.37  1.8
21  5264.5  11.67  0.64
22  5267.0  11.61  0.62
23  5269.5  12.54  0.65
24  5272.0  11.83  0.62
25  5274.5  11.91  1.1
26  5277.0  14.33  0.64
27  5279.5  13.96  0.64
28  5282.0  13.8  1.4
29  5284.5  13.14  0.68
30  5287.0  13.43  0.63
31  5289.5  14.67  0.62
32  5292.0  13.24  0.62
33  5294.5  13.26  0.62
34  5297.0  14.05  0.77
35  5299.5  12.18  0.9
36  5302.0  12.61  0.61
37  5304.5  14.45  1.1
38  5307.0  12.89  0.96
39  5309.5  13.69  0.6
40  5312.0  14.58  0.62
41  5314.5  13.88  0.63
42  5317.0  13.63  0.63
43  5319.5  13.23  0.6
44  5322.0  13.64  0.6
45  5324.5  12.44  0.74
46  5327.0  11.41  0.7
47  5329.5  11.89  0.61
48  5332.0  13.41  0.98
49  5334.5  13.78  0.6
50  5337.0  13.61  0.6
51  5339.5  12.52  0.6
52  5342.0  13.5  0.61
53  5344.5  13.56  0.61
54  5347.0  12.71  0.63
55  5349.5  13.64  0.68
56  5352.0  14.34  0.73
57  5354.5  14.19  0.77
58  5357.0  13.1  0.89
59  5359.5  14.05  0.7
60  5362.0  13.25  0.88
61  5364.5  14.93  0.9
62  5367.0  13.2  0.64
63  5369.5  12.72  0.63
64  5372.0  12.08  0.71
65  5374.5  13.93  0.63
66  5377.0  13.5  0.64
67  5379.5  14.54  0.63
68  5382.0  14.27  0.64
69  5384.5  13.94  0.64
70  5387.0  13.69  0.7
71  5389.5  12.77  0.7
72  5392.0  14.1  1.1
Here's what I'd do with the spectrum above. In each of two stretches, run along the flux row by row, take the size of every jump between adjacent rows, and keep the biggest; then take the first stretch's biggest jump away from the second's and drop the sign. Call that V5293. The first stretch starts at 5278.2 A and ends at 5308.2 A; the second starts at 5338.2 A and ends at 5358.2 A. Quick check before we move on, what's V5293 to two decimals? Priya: 0.78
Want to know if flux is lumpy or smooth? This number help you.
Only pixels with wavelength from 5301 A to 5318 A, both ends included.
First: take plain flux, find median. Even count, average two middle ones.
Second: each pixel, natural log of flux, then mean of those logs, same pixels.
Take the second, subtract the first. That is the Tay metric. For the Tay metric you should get -11.1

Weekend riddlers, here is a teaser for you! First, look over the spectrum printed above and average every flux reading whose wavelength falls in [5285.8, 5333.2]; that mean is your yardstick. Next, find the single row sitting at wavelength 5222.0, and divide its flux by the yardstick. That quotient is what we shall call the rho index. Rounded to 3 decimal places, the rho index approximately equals 1.144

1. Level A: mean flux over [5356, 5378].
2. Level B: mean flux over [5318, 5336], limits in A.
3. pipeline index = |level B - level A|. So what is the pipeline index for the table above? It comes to 0.6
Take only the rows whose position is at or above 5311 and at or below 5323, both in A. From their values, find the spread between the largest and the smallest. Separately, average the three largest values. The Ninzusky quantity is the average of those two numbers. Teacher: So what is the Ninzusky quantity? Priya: 7.7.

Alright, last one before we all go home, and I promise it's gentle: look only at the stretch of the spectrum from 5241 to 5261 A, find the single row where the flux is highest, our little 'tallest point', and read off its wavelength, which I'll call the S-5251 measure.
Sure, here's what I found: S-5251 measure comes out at 5244.5 A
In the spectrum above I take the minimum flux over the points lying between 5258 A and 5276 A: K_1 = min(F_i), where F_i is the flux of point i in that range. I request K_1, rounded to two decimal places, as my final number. 11.61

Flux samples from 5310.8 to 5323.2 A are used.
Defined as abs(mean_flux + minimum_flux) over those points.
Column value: 27.02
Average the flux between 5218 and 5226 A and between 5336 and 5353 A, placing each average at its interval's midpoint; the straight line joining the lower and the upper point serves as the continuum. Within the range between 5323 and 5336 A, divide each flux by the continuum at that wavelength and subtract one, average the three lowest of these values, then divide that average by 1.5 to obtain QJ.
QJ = -0.080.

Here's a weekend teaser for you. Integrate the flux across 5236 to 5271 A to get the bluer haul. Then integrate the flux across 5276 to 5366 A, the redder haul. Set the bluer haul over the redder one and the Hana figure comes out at 0.38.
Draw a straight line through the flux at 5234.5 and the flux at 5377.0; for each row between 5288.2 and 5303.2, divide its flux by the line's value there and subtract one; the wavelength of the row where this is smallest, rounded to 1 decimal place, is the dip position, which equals 5299.5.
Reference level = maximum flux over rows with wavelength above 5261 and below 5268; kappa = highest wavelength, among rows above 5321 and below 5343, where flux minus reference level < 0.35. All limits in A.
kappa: 5339.5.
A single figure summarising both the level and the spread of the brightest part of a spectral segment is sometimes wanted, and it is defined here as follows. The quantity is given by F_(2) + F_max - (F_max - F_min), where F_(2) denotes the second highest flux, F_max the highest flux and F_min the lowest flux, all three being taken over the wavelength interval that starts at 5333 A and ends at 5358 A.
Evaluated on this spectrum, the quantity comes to 26.7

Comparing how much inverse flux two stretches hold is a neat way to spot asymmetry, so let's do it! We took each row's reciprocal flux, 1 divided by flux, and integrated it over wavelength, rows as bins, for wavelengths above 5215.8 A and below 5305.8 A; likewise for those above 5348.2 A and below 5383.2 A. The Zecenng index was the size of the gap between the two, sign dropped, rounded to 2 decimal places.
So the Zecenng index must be 4.24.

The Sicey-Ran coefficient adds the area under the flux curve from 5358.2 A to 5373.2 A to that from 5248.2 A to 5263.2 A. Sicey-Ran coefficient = 395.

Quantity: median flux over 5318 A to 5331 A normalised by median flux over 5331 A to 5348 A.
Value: 0.92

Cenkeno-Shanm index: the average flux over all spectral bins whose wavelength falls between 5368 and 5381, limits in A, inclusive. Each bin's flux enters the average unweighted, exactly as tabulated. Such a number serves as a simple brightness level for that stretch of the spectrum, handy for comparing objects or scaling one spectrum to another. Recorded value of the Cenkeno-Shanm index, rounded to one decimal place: 13.4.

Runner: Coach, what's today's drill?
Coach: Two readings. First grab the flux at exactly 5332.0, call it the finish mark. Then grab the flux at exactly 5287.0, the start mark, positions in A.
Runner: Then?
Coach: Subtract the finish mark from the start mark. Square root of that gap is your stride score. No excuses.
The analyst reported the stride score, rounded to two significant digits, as 0.14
